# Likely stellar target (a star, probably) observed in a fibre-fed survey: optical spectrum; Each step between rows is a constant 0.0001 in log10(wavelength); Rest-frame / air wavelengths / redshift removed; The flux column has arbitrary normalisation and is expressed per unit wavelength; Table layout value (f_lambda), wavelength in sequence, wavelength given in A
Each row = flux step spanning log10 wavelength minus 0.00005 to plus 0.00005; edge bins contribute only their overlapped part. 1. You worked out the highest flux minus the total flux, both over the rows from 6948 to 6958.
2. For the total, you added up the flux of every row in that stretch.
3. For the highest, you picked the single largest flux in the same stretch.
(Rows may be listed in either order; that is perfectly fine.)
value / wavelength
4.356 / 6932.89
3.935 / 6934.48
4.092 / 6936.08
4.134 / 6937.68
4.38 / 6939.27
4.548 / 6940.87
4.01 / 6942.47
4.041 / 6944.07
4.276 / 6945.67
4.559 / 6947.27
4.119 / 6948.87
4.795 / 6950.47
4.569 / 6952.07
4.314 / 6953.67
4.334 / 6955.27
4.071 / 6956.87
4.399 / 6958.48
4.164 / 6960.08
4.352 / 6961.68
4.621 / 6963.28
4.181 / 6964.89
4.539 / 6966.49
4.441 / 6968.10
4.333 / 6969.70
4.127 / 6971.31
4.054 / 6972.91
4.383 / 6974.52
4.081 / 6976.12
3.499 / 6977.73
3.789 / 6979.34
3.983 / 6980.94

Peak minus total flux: -21.4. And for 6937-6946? -20.8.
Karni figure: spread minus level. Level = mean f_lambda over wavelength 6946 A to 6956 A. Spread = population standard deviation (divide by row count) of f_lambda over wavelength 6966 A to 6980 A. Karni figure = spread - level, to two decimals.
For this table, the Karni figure -4.13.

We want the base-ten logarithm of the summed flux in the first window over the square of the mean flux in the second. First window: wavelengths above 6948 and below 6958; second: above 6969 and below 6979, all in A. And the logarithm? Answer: 0.20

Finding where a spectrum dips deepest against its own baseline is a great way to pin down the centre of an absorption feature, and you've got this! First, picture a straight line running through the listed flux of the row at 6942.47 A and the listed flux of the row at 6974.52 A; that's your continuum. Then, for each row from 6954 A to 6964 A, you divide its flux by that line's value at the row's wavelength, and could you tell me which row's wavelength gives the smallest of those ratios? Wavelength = 6956.87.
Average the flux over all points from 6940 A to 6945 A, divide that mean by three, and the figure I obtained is 1.40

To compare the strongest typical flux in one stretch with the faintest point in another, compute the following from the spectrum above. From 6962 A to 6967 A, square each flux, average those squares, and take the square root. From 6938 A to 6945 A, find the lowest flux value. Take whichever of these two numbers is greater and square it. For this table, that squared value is 19.8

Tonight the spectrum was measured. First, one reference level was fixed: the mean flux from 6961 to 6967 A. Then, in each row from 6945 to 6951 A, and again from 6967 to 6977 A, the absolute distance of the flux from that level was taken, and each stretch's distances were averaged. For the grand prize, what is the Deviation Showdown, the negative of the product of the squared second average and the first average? -0.009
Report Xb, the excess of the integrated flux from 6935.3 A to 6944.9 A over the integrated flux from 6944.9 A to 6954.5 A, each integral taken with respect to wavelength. -2.3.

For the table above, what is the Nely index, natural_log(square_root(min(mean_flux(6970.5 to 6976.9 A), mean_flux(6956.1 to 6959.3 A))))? 0.713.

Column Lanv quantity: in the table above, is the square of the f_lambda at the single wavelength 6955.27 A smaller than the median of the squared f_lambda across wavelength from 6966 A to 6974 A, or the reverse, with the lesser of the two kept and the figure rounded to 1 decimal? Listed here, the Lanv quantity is 18.8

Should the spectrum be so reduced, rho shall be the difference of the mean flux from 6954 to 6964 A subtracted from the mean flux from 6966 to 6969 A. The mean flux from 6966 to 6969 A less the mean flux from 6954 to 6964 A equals 0.2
